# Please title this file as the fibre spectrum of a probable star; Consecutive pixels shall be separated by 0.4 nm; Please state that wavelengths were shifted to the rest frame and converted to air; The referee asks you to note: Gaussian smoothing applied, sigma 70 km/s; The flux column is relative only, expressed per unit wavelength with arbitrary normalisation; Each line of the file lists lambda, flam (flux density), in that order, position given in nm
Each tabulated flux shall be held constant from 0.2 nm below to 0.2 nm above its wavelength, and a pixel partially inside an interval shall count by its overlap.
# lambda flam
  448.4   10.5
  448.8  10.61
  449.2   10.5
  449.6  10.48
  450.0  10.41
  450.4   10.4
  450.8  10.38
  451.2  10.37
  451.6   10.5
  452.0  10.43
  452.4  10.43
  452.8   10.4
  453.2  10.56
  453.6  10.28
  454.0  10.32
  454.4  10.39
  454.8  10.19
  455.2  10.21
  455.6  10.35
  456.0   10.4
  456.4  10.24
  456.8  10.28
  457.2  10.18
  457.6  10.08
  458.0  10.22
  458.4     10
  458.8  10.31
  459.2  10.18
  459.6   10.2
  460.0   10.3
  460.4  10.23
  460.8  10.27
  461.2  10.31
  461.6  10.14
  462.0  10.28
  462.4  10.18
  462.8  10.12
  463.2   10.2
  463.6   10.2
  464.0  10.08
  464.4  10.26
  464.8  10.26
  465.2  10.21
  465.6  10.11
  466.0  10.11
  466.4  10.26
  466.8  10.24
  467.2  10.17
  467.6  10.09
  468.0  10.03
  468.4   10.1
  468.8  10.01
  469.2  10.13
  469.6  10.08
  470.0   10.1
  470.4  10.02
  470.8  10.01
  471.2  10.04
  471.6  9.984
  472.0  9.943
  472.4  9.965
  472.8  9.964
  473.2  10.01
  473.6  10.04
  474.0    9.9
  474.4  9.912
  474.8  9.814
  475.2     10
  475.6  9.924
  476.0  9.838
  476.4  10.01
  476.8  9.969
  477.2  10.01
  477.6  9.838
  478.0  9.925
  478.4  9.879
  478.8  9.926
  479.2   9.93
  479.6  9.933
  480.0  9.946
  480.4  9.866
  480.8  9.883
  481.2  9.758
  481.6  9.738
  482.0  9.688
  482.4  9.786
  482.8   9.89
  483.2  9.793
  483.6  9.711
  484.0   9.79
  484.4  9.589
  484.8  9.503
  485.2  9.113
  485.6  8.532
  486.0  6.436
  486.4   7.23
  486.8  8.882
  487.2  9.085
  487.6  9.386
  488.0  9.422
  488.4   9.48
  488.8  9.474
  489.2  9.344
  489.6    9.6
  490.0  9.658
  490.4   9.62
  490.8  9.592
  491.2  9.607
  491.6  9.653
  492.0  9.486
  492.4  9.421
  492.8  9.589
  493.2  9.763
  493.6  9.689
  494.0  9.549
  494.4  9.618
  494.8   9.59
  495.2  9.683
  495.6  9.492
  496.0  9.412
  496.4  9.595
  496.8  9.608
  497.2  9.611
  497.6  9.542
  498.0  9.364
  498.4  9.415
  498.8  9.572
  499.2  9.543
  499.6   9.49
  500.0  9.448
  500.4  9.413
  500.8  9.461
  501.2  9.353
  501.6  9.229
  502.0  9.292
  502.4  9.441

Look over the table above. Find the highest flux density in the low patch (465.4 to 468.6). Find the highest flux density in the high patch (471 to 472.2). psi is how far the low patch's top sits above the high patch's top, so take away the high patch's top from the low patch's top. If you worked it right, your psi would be 0.22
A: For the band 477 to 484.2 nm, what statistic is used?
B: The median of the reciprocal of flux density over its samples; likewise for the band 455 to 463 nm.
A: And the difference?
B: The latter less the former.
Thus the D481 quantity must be -0.0035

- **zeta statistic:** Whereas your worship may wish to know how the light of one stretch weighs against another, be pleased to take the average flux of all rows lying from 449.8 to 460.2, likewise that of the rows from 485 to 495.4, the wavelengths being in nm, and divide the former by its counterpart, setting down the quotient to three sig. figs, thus 1.11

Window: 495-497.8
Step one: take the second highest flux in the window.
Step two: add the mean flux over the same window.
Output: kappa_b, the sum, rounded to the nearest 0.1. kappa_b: 19.2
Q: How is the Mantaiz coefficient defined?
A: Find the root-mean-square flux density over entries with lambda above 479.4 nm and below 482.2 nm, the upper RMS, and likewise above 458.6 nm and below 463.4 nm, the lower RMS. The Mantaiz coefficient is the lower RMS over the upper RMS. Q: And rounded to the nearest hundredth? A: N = 1.04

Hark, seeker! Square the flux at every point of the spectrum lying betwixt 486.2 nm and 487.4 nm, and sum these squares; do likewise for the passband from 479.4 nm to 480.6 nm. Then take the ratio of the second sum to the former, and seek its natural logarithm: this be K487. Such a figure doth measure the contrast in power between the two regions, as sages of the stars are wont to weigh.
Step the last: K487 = 0.32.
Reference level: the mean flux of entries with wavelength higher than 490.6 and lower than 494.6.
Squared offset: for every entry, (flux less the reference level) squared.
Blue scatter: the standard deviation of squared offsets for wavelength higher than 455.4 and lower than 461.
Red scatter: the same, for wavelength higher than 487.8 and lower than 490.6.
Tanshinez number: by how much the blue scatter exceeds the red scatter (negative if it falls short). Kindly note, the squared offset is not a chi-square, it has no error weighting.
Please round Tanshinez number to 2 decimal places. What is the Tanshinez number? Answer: 0.10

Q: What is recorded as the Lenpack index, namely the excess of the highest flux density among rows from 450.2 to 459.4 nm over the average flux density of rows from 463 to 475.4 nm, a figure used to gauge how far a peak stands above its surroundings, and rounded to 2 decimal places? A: 0.49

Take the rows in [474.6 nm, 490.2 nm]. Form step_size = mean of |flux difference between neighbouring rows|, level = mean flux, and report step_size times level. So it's 2.15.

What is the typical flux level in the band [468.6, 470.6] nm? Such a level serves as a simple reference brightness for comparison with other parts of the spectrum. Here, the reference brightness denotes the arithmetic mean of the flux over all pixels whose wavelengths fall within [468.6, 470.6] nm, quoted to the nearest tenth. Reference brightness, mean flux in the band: 10.1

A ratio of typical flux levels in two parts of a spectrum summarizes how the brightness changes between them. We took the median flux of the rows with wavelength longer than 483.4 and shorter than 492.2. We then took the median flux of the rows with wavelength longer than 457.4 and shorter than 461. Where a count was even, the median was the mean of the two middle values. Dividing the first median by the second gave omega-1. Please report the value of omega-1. 0.928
